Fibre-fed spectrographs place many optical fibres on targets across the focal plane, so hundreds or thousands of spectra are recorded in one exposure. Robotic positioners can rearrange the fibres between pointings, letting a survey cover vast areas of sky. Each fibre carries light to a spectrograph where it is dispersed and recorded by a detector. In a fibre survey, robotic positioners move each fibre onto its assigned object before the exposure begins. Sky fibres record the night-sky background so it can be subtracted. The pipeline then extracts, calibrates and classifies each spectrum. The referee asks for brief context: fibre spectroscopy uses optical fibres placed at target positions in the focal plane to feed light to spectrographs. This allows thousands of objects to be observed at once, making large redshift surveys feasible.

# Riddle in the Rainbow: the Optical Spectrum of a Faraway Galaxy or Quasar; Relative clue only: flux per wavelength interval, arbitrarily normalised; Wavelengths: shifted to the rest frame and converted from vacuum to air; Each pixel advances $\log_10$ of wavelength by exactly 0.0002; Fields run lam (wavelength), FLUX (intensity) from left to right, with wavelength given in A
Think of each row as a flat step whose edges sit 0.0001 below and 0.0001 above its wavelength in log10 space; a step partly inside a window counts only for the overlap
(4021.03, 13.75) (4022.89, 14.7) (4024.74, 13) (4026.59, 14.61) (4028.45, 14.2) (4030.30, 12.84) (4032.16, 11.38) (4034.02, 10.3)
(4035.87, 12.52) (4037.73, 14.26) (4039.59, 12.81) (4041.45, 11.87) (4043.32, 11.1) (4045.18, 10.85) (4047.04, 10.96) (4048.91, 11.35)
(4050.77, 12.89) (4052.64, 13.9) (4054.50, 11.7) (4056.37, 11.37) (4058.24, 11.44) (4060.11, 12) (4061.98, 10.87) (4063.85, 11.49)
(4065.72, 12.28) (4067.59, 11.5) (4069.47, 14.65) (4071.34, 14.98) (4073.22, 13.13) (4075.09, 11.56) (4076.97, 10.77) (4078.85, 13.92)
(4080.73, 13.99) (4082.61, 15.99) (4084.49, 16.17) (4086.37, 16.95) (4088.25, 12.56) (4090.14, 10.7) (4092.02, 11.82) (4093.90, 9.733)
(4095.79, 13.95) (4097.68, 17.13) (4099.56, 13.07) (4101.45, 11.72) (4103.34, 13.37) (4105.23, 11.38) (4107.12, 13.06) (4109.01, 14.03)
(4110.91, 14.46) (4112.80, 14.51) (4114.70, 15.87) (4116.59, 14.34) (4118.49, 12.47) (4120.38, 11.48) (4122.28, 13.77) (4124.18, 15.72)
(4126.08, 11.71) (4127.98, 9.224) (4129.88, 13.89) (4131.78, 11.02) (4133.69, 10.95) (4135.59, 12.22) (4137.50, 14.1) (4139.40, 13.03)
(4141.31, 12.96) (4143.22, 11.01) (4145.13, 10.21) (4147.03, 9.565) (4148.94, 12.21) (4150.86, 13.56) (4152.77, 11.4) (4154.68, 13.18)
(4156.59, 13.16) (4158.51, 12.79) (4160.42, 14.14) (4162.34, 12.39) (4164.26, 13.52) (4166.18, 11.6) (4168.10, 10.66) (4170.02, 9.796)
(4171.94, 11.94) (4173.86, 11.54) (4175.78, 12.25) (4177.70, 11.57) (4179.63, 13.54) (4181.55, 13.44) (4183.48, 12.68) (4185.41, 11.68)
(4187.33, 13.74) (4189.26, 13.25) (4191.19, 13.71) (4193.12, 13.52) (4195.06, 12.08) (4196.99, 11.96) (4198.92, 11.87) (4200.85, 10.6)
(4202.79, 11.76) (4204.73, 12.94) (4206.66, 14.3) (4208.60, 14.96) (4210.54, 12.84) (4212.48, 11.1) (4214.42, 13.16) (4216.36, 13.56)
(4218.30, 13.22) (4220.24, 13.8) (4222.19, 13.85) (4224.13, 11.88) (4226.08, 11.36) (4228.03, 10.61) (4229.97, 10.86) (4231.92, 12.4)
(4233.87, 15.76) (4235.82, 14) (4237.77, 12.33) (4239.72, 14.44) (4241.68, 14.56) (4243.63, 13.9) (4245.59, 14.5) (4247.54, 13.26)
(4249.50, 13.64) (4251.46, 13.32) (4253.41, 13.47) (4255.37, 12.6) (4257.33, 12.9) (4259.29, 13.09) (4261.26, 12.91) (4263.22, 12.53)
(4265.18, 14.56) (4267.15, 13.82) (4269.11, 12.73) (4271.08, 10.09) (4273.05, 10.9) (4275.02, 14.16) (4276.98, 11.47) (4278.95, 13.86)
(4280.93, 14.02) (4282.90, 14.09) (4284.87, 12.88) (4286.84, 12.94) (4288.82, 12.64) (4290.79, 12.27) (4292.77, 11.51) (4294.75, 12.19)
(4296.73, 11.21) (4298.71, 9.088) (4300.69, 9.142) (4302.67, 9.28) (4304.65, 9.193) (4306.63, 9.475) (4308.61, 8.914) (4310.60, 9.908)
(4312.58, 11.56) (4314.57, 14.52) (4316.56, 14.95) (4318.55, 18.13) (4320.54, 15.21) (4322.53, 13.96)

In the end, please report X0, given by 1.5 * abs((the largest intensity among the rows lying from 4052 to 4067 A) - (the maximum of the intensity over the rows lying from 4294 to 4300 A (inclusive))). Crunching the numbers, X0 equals 2.6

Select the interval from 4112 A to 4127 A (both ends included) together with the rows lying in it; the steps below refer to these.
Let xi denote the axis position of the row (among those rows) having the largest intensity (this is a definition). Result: 4114.70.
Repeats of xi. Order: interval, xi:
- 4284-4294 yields 4286.84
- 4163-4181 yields 4179.63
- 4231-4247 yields 4233.87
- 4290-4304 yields 4290.79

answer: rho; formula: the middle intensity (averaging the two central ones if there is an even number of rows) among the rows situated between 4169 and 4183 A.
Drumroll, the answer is 11.94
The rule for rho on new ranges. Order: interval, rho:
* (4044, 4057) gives 11.37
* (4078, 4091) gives 13.99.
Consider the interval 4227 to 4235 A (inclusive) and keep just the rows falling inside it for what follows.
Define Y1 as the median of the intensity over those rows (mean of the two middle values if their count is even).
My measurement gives 11.6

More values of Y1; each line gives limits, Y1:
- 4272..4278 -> 11.5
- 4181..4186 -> 12.7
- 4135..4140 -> 13.0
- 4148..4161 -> 13.2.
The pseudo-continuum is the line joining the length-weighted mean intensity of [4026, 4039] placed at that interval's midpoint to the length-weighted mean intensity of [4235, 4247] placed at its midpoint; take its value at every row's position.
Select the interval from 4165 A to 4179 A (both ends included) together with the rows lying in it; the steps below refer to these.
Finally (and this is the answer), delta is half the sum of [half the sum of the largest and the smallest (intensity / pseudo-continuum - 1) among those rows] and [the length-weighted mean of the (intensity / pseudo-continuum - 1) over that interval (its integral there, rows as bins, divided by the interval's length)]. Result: -0.17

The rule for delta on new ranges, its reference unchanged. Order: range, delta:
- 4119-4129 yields -0.07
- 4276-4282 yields -0.08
